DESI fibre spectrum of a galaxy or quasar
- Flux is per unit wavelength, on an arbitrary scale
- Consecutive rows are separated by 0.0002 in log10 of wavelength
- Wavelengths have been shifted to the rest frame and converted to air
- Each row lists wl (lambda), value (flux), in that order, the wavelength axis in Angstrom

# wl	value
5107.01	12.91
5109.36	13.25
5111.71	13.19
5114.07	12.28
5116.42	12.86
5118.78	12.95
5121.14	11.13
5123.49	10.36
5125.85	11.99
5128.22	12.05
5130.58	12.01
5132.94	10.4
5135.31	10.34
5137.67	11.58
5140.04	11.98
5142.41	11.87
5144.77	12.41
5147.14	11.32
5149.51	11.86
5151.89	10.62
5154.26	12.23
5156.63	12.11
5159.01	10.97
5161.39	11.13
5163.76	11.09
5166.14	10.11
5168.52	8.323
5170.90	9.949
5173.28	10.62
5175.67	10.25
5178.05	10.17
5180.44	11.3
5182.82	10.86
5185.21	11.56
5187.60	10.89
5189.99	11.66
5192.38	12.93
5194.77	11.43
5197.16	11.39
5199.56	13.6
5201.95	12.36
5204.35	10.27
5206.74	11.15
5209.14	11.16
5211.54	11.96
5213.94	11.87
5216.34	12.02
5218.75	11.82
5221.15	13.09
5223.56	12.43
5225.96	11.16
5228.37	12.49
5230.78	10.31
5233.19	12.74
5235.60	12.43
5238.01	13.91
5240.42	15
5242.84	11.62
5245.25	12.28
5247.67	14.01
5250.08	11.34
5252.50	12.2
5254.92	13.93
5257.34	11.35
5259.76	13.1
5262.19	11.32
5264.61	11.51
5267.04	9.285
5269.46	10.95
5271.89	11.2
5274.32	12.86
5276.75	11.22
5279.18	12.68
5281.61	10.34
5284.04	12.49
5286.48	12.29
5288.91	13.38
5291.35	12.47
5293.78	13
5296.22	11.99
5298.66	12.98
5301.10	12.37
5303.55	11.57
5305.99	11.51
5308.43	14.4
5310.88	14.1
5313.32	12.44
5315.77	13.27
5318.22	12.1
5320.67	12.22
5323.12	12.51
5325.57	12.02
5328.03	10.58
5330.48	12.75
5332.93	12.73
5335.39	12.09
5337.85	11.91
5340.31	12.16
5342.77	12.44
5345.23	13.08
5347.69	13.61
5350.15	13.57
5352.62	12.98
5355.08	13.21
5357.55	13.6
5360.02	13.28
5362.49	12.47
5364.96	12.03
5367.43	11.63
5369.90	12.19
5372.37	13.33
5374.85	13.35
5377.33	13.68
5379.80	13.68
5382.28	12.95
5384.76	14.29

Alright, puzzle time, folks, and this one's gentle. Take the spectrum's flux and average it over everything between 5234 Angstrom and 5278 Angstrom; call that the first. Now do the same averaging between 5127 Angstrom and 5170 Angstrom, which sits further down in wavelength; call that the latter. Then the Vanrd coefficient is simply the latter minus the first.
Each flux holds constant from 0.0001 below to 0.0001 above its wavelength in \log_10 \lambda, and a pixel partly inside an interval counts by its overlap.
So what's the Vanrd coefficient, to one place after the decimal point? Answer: -1.0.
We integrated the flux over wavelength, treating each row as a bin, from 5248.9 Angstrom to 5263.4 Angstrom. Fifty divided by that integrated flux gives 0.28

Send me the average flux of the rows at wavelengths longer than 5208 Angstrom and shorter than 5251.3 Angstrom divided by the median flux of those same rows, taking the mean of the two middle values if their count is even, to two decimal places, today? 1.01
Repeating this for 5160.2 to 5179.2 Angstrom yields 1.00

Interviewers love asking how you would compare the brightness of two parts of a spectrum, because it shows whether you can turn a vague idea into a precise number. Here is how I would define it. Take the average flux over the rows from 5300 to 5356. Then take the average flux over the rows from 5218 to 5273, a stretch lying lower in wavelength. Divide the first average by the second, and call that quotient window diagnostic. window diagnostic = 1.04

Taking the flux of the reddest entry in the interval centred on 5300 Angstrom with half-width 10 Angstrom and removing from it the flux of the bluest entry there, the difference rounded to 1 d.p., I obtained 1.9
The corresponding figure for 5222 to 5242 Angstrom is 2.6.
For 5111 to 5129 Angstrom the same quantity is -1.1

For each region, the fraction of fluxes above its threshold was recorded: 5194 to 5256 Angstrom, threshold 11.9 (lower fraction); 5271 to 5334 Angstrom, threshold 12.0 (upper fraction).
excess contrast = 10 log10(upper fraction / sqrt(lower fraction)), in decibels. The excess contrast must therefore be -0.17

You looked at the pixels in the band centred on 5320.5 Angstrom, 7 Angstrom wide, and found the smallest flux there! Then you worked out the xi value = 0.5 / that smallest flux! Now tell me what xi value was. 0.041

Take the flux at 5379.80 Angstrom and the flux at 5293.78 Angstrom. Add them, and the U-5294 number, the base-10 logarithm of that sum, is 1.43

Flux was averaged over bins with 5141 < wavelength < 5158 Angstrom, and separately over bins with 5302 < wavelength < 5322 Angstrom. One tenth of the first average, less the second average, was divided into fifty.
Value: -4.3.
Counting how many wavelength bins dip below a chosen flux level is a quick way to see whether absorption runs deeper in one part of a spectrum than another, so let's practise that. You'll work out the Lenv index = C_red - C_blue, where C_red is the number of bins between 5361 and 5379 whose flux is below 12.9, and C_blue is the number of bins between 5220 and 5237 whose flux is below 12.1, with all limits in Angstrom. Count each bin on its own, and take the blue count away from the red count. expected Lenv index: 2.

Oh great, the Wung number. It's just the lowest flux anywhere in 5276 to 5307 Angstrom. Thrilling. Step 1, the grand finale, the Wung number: 10.34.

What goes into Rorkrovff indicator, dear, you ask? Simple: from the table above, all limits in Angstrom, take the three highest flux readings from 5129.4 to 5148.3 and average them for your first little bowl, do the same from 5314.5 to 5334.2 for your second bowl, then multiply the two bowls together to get 157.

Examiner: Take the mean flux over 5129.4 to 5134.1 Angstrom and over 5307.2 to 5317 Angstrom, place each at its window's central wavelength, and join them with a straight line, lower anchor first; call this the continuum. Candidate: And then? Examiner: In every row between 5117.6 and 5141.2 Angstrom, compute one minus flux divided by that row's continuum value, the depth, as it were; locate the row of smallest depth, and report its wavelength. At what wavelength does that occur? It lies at 5118.78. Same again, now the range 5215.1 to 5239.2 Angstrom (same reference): 5238.01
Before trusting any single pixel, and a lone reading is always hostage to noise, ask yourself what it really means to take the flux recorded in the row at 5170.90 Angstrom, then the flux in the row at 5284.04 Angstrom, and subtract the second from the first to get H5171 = -2.5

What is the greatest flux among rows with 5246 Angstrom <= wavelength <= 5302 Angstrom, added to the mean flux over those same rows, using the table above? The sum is 26.1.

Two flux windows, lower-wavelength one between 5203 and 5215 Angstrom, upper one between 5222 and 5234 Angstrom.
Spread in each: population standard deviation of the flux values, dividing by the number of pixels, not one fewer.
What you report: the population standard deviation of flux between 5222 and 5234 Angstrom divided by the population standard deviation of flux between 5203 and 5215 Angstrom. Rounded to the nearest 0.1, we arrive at 1.5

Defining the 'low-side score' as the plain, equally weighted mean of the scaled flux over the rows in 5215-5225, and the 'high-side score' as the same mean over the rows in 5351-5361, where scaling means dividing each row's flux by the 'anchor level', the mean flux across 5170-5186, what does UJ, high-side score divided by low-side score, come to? 1.08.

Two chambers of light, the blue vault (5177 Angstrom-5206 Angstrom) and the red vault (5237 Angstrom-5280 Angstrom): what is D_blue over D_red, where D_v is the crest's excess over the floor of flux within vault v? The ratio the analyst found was 0.6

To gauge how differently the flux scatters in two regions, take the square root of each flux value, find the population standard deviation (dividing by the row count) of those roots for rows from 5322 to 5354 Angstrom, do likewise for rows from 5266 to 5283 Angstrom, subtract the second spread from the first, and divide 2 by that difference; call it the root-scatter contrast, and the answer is -31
